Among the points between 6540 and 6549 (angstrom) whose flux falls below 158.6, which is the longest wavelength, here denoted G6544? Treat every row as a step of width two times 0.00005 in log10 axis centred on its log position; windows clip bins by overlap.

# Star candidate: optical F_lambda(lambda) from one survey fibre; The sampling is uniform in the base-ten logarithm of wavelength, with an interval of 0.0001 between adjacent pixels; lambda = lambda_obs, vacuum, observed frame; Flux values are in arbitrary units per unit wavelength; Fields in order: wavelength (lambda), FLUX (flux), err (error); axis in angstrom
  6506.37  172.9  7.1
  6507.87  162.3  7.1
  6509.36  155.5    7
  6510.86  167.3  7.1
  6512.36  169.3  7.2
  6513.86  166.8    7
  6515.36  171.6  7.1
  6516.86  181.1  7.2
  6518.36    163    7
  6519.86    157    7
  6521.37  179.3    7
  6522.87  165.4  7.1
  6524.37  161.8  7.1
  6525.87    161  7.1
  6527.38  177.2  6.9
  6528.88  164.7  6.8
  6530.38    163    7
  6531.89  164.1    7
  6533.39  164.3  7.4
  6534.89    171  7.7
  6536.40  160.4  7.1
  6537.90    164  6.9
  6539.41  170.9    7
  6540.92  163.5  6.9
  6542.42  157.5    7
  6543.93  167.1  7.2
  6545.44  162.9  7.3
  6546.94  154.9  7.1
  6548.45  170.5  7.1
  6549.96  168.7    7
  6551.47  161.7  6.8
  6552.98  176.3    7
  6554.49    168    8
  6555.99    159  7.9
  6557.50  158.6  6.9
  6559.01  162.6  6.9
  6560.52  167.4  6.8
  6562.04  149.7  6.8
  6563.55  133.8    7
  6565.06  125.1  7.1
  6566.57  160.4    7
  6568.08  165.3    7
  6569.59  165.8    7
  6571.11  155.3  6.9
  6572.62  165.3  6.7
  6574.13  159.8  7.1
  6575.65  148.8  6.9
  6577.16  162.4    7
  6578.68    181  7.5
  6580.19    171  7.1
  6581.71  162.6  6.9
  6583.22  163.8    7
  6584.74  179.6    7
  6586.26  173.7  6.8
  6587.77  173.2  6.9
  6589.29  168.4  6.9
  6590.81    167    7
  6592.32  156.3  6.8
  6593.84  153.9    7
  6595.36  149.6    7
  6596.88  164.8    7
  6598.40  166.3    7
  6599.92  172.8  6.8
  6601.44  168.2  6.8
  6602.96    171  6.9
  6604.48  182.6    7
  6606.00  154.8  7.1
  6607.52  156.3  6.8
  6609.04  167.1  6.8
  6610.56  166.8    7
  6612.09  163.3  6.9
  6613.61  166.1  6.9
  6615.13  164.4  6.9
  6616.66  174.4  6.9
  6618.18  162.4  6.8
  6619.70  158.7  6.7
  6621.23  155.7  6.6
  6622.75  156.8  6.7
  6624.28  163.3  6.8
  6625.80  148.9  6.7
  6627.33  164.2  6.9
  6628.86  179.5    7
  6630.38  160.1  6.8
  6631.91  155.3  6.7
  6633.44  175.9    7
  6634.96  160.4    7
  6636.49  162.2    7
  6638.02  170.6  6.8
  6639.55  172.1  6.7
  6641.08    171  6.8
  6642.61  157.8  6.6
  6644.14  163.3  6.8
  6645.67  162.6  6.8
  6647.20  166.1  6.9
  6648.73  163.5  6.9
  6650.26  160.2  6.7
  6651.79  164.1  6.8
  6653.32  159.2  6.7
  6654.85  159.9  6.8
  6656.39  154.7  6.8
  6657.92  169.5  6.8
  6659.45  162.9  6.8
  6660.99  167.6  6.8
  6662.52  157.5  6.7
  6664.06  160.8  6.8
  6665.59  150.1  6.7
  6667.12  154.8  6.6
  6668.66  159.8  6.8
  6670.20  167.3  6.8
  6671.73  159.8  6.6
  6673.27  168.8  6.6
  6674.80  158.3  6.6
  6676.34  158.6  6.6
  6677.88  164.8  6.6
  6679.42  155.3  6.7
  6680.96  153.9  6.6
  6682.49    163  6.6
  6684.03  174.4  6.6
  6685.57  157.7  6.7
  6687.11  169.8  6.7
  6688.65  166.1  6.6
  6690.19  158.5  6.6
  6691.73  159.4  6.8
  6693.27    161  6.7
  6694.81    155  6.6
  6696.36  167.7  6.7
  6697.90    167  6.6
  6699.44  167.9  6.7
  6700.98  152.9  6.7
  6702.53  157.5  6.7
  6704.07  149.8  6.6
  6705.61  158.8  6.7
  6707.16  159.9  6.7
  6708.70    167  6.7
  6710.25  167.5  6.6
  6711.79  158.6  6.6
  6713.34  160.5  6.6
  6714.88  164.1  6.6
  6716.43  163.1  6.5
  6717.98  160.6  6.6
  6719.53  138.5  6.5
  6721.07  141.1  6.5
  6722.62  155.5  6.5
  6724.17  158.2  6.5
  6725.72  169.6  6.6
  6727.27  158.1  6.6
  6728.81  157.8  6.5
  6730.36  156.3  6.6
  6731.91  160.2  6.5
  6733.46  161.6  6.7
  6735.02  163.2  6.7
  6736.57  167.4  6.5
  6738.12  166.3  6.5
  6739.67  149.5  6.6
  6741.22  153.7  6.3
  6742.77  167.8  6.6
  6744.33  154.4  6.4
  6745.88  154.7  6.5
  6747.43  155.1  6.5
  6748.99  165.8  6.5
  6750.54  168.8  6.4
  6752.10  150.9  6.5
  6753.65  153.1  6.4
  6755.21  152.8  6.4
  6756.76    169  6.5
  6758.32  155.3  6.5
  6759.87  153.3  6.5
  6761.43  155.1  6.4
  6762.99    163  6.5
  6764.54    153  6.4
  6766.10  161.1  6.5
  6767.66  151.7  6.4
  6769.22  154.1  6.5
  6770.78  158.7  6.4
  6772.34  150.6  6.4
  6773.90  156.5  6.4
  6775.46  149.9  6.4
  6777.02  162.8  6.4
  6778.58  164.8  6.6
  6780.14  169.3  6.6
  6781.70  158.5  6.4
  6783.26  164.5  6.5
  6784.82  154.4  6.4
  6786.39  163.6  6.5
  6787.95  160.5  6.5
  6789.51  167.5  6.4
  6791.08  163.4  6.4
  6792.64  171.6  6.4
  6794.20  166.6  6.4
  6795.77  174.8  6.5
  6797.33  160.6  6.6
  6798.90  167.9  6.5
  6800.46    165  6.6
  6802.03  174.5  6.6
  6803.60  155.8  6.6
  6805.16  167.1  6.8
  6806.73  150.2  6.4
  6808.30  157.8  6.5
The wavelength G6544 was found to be 6546.94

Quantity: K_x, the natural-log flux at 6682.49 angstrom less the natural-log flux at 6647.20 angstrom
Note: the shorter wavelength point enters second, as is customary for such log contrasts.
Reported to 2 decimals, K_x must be -0.02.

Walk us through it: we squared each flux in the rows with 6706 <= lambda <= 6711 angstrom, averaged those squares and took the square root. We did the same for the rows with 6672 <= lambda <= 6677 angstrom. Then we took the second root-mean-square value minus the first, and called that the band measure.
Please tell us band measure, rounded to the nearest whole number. -3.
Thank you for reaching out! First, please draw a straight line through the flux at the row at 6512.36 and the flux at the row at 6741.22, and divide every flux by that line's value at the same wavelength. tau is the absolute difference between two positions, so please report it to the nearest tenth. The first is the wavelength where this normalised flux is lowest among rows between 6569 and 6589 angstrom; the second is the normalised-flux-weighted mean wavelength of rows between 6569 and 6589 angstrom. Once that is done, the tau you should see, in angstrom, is 3.2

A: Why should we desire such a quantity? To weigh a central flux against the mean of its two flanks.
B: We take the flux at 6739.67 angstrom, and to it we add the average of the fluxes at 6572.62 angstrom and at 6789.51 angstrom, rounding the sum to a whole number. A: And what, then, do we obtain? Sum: 316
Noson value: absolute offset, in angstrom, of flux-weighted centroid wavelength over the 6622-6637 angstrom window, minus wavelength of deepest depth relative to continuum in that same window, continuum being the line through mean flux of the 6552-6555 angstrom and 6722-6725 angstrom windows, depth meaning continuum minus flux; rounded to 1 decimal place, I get 3.9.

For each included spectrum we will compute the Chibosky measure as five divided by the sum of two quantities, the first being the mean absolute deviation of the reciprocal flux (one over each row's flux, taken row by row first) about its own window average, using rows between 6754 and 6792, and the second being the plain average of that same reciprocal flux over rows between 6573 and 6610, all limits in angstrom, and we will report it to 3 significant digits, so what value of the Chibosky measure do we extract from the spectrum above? 799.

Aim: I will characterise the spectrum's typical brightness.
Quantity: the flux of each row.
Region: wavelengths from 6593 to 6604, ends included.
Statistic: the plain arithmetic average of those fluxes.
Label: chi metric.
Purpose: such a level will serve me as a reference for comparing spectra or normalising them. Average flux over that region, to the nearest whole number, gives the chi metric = 164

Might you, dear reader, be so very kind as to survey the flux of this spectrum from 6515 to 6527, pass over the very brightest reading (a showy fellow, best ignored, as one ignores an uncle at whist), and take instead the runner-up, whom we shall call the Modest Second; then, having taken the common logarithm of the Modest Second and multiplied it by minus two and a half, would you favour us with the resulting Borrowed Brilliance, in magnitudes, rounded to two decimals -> -5.63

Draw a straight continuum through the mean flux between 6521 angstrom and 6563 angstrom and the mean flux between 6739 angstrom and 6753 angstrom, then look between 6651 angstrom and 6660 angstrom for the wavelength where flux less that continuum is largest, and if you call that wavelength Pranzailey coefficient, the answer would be 6657.92 angstrom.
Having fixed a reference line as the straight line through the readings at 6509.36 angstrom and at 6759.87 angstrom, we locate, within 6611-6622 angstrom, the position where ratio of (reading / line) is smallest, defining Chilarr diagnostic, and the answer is 6621.23 angstrom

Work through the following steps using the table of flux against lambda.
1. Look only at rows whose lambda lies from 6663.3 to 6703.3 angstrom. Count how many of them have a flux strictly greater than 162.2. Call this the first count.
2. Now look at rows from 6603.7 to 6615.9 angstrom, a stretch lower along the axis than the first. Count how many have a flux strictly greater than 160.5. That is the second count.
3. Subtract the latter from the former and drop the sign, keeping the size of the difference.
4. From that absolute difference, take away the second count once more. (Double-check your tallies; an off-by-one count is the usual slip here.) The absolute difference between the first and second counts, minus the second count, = -2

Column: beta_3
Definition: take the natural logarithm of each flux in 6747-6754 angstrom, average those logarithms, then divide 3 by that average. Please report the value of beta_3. 0.592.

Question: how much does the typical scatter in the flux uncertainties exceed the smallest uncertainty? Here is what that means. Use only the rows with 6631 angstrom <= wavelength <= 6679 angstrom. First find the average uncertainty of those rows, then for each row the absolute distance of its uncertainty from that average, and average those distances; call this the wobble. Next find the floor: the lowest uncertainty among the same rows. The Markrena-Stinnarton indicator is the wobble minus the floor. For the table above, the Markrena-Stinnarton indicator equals -6.50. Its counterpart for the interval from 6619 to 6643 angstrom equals -6.49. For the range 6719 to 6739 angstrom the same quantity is -6.43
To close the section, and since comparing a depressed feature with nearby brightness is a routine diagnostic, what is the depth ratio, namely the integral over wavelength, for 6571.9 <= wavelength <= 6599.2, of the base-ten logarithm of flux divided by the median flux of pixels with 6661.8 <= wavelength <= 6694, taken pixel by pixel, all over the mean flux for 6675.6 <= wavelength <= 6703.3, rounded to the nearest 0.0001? 0.0022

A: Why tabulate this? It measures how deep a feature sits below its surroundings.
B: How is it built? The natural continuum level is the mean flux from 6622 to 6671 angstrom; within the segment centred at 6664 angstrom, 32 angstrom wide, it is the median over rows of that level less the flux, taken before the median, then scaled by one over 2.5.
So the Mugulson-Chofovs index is 1.1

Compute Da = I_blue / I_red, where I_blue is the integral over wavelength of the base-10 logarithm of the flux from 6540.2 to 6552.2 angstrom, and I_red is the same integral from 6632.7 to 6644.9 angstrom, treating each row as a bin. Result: 0.98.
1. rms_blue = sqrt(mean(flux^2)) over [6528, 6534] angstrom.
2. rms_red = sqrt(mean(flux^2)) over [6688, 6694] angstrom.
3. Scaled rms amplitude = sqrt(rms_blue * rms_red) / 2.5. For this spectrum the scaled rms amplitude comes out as 65.1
